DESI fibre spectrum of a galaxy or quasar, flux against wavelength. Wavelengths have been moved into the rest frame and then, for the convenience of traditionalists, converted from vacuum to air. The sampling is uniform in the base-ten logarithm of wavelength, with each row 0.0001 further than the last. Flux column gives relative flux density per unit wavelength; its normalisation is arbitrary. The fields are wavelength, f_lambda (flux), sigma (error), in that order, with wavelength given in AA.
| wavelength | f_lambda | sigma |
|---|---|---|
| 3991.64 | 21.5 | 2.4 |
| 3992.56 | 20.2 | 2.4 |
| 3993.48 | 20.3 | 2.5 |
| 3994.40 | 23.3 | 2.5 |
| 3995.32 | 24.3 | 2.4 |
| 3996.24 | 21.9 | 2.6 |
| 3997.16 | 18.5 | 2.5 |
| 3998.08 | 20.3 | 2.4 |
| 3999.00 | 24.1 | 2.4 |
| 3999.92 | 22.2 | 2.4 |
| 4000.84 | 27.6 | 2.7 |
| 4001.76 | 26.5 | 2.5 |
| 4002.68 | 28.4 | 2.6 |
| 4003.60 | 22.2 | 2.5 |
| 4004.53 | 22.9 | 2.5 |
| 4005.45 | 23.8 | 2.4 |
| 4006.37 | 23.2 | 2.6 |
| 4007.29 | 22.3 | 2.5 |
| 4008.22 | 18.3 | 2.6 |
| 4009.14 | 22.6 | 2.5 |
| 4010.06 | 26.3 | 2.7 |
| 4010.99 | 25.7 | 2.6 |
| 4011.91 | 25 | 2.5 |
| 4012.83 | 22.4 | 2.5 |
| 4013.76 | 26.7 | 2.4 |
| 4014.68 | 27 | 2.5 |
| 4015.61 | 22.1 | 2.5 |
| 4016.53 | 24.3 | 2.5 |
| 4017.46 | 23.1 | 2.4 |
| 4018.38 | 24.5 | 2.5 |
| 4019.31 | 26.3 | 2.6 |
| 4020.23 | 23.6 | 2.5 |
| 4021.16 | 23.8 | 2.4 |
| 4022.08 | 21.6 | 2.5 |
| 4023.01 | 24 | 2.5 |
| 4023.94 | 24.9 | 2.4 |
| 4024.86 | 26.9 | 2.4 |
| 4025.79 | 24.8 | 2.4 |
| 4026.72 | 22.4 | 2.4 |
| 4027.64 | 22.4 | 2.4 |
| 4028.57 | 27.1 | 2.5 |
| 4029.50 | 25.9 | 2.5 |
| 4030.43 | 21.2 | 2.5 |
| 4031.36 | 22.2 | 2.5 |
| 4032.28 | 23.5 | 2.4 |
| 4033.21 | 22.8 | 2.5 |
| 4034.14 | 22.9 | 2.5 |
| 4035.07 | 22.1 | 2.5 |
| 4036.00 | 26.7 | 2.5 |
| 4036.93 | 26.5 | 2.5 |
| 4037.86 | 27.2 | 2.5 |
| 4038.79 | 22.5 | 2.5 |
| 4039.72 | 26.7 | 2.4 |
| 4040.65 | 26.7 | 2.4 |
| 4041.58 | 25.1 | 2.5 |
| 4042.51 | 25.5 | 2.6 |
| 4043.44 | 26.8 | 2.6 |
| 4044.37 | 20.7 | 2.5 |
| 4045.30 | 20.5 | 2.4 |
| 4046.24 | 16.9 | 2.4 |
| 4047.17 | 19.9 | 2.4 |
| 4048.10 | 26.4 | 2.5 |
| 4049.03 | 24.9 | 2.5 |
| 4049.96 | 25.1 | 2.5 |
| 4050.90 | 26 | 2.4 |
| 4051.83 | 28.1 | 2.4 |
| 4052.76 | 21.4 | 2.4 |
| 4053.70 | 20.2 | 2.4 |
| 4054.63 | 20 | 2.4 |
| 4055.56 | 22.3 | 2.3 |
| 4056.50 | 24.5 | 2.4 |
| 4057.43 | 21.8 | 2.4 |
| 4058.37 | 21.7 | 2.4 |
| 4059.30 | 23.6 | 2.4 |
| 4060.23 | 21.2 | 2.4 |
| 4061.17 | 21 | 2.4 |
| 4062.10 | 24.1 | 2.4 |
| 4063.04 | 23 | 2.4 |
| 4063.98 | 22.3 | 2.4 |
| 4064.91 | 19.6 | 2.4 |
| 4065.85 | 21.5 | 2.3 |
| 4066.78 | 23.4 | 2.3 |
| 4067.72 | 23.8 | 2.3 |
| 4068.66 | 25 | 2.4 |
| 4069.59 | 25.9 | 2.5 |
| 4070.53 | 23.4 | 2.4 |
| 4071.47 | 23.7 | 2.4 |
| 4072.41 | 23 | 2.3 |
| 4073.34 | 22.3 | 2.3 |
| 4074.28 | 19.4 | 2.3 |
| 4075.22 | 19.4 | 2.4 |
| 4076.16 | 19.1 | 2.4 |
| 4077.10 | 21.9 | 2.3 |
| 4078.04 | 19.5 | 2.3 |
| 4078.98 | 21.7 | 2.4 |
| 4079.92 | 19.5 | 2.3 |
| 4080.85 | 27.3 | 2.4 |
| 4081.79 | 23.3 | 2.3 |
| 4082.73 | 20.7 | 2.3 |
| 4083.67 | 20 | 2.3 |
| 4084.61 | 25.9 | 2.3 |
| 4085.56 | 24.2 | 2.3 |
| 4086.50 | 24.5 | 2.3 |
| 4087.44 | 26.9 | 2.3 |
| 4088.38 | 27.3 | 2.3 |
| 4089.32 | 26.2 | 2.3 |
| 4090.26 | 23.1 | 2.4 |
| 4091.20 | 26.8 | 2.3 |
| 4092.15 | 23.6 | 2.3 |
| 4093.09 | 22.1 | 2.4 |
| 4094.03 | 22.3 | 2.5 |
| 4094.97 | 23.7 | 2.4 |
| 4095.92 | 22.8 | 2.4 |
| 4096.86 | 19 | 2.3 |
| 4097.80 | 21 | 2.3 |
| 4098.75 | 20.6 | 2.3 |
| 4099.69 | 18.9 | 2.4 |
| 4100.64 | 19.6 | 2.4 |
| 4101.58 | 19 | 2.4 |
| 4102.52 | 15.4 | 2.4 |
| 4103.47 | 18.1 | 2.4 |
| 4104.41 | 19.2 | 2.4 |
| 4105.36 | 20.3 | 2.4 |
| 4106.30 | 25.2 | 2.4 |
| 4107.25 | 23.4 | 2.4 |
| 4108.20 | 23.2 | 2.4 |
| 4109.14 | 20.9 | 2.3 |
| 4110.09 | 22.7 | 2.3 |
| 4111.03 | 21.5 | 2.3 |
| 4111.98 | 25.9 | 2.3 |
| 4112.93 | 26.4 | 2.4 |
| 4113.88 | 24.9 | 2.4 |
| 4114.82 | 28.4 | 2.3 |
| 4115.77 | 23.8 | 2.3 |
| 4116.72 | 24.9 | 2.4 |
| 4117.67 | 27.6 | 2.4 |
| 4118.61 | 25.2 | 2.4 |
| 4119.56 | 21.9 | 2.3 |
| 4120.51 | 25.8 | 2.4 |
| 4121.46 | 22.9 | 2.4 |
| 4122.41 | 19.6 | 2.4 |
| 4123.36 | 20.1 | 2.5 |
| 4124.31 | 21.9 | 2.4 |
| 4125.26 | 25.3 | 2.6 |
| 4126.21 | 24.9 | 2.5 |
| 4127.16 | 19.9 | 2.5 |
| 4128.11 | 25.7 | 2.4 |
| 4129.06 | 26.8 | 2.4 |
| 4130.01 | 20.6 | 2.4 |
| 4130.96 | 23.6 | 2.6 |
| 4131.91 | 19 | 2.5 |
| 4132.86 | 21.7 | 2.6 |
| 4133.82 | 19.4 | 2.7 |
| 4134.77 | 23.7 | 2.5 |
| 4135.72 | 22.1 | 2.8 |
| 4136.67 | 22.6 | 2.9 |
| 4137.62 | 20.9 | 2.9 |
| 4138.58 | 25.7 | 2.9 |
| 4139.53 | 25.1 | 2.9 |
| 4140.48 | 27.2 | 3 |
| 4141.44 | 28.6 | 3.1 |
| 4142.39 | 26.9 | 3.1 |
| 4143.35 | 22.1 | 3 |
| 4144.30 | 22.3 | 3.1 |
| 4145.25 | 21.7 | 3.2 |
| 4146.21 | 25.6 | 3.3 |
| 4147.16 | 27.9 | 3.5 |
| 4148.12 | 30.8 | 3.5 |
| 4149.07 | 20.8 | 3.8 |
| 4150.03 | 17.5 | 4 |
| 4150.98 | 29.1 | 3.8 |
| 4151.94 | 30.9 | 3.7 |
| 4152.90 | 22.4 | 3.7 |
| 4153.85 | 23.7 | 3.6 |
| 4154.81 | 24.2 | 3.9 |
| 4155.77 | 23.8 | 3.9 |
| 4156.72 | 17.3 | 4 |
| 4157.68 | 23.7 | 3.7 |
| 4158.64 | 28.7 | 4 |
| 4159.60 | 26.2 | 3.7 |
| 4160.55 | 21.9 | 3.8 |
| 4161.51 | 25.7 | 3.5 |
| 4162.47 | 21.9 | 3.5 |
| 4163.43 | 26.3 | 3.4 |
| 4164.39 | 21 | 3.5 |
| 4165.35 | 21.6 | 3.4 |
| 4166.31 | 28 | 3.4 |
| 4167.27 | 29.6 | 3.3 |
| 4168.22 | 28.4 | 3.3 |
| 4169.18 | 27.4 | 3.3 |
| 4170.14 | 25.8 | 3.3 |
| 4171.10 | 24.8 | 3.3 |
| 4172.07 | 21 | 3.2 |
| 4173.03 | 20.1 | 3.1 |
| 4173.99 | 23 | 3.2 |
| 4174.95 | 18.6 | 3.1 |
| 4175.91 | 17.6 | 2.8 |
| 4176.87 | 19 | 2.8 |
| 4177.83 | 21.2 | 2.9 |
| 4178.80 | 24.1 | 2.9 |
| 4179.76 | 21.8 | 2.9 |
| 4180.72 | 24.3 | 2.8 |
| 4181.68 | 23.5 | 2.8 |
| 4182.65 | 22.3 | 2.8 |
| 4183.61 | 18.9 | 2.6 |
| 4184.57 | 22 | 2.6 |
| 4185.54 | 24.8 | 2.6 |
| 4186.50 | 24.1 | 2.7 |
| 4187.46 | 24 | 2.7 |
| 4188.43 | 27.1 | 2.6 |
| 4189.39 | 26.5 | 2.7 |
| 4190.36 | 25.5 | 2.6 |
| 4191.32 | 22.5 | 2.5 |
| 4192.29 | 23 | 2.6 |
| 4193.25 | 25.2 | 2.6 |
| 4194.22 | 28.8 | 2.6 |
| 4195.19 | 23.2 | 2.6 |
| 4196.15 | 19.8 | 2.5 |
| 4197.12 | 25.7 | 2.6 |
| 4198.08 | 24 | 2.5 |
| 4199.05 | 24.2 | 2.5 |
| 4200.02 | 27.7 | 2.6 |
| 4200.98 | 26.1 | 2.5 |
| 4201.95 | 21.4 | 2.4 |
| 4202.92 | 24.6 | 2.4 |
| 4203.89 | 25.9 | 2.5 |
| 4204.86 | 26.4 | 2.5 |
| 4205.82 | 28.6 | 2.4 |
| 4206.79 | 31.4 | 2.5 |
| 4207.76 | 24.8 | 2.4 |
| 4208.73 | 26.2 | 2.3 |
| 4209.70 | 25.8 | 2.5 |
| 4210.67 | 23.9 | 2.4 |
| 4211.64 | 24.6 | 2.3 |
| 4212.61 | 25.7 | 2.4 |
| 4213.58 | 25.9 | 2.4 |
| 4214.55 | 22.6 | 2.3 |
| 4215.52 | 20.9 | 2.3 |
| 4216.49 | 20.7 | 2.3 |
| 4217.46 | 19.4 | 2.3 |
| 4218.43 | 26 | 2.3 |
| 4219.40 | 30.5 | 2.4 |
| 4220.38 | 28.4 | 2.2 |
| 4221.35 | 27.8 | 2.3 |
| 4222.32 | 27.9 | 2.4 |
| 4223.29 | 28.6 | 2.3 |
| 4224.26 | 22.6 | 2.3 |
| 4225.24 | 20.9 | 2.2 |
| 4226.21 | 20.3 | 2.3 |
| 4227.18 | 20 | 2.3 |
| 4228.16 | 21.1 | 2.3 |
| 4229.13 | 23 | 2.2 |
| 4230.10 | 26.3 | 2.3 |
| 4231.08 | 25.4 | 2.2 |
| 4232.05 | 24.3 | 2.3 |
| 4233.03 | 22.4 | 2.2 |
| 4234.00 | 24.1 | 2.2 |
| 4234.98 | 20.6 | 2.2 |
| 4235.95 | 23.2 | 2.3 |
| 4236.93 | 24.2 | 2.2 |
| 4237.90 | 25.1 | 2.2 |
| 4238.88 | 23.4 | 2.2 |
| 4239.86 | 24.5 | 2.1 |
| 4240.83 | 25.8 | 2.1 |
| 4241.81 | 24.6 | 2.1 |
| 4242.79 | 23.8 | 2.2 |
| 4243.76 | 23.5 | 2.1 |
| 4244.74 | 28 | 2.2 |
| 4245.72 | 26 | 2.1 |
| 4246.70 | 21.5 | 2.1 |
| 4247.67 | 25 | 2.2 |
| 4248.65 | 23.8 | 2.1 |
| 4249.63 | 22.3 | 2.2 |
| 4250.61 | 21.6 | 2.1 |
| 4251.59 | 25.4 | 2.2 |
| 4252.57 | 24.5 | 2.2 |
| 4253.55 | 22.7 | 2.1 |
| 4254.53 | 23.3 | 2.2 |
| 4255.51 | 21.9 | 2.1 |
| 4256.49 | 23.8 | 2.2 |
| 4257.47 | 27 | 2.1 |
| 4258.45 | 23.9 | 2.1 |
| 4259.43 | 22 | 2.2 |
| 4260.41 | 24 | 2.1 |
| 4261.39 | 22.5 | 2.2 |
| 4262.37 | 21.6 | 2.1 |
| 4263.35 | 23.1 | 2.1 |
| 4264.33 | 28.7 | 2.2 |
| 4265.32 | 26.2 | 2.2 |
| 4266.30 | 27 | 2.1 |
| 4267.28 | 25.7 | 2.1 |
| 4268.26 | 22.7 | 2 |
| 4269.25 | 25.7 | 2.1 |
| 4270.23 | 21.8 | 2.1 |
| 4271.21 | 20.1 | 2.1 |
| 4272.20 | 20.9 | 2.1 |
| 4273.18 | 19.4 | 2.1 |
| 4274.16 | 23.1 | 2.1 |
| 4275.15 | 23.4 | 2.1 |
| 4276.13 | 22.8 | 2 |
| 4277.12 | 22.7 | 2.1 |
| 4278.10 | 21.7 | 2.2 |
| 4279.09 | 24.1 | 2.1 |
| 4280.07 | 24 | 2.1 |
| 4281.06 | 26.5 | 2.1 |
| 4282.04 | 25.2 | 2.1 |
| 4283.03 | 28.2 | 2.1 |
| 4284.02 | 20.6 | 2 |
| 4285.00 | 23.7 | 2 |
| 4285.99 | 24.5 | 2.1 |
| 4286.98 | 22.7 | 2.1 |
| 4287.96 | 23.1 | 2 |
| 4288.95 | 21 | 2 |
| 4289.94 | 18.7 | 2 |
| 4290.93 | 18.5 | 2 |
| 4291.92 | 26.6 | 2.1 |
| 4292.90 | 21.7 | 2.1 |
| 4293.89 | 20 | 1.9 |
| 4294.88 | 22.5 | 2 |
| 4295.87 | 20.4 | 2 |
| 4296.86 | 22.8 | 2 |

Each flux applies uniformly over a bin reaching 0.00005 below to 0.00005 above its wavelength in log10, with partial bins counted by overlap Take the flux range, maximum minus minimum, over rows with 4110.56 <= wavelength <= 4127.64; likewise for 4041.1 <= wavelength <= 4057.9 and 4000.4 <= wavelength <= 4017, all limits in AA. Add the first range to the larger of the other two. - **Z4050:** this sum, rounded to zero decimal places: 20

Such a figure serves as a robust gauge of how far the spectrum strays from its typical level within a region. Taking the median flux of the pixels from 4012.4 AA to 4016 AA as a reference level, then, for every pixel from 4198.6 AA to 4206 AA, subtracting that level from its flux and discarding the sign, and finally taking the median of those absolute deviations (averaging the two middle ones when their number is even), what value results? 1.7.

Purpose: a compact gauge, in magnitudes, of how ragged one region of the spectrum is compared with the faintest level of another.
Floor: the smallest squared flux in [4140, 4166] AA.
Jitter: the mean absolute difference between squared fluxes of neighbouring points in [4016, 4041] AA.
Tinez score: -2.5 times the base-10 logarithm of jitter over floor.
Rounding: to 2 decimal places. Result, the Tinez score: 1.30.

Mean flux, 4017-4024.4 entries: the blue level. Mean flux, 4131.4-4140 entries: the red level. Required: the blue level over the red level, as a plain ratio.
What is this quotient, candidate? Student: 1.08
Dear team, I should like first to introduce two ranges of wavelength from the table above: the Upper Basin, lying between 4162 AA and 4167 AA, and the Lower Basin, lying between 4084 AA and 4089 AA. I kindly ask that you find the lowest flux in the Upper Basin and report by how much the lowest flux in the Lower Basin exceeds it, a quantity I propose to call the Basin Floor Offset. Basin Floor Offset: 3.2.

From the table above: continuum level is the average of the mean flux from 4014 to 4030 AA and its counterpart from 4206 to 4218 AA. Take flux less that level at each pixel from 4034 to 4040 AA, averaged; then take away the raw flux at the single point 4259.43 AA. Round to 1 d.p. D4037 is -21.4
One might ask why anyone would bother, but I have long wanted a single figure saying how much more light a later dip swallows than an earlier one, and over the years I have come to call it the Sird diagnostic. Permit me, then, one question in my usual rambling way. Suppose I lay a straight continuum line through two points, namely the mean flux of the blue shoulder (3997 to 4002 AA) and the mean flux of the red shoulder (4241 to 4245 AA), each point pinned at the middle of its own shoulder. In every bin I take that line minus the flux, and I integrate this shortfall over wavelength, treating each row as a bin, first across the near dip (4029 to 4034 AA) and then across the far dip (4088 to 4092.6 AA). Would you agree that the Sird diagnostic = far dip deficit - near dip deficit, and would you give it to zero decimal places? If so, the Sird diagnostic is -9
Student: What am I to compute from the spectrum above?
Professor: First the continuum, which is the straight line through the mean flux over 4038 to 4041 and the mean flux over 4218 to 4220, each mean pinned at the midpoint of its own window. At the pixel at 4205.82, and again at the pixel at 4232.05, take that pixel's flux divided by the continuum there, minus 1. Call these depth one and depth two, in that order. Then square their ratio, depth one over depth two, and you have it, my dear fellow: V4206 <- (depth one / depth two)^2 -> 0.02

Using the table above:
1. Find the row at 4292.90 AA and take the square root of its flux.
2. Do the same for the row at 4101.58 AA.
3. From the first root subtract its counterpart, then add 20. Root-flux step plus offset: 20.3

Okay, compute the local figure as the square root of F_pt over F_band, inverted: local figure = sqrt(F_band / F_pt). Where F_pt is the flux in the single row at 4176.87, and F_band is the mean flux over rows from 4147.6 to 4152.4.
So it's 1.17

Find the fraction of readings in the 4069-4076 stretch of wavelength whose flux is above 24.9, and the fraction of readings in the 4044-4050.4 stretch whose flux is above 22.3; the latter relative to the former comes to 3.0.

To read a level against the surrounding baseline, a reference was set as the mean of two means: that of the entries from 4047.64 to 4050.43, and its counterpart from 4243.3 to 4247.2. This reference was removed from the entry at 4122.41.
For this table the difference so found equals -6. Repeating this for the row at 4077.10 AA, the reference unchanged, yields -3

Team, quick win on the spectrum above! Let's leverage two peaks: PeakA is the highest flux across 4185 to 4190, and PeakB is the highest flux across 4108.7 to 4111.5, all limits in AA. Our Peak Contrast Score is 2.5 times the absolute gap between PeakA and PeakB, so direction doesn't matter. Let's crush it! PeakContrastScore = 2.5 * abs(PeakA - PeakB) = 11.0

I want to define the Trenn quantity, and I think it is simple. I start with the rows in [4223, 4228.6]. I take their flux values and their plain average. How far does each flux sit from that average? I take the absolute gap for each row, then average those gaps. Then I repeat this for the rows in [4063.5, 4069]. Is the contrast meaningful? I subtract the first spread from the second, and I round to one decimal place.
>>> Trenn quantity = -0.8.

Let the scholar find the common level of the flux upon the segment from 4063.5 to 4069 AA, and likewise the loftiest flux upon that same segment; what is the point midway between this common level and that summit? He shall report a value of 23.8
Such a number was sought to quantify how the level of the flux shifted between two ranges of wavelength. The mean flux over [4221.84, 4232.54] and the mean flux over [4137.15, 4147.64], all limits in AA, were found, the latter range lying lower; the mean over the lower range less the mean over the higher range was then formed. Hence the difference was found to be 1.2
